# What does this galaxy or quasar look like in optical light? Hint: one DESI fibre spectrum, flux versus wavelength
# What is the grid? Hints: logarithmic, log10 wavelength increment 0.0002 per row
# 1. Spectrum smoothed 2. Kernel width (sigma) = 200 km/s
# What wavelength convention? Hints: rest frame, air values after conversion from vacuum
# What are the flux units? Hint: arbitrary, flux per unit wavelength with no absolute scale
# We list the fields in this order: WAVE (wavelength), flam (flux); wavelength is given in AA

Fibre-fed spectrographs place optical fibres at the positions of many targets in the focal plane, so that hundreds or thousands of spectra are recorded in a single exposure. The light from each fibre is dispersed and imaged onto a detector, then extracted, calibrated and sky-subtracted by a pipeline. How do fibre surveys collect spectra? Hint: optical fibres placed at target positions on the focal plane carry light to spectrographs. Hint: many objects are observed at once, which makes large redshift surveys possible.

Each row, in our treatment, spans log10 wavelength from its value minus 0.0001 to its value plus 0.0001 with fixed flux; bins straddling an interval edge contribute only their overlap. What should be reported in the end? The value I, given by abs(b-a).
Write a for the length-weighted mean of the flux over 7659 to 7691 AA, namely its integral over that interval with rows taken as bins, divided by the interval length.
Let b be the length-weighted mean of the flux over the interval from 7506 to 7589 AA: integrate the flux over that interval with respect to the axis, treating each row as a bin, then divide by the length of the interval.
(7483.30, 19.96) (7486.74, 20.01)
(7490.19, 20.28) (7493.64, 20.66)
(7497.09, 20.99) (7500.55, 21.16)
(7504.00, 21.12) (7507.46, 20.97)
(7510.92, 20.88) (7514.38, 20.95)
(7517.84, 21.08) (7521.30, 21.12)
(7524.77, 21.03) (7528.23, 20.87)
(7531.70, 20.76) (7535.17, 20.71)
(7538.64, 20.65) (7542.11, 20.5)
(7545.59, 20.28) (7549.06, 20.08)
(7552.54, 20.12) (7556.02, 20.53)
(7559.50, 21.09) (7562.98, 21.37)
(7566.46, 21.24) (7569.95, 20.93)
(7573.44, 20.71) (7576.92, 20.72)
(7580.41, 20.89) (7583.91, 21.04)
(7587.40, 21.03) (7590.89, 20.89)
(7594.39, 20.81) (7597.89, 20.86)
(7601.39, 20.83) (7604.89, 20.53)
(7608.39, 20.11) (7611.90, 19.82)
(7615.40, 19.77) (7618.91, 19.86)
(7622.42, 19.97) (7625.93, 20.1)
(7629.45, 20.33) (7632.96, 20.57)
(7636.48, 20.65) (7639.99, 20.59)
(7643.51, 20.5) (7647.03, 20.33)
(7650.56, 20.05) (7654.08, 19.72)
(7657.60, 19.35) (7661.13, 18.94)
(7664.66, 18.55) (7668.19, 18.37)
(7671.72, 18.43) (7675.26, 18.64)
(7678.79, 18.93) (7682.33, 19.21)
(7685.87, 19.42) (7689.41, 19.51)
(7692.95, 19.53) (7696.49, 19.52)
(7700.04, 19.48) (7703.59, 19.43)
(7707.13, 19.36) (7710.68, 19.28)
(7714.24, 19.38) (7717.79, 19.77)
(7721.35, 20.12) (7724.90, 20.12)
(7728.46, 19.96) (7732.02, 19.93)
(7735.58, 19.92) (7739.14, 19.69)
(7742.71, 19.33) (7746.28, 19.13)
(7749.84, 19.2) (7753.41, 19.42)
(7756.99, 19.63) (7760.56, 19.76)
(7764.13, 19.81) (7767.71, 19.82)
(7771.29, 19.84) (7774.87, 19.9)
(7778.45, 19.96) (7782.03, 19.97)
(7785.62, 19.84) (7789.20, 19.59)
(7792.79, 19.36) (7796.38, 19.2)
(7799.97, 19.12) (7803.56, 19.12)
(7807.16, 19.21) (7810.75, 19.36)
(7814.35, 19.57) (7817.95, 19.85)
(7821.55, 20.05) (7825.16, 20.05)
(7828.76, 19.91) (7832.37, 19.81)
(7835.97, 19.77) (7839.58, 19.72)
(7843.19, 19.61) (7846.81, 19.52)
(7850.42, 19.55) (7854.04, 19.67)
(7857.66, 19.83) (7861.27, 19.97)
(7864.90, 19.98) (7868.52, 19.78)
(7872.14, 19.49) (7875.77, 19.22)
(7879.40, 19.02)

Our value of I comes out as 1.9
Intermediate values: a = 18.9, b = 20.8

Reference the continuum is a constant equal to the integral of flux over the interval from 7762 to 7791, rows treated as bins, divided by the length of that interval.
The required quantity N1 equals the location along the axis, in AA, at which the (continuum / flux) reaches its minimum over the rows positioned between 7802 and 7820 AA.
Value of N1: 7817.95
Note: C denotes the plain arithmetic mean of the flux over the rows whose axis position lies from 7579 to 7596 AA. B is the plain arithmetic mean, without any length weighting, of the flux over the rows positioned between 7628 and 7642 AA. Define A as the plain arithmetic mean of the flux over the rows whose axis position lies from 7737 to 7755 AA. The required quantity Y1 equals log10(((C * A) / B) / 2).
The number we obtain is 0.99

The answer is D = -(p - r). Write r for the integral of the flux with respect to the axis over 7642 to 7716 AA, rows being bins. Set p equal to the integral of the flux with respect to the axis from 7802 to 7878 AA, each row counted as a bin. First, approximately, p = 1495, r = 1430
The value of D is -65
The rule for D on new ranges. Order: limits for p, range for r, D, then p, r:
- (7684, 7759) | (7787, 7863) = 22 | 1468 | 1491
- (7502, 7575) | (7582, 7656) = -10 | 1519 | 1509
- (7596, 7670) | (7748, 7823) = -9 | 1479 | 1470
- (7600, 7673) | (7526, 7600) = 86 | 1451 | 1537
